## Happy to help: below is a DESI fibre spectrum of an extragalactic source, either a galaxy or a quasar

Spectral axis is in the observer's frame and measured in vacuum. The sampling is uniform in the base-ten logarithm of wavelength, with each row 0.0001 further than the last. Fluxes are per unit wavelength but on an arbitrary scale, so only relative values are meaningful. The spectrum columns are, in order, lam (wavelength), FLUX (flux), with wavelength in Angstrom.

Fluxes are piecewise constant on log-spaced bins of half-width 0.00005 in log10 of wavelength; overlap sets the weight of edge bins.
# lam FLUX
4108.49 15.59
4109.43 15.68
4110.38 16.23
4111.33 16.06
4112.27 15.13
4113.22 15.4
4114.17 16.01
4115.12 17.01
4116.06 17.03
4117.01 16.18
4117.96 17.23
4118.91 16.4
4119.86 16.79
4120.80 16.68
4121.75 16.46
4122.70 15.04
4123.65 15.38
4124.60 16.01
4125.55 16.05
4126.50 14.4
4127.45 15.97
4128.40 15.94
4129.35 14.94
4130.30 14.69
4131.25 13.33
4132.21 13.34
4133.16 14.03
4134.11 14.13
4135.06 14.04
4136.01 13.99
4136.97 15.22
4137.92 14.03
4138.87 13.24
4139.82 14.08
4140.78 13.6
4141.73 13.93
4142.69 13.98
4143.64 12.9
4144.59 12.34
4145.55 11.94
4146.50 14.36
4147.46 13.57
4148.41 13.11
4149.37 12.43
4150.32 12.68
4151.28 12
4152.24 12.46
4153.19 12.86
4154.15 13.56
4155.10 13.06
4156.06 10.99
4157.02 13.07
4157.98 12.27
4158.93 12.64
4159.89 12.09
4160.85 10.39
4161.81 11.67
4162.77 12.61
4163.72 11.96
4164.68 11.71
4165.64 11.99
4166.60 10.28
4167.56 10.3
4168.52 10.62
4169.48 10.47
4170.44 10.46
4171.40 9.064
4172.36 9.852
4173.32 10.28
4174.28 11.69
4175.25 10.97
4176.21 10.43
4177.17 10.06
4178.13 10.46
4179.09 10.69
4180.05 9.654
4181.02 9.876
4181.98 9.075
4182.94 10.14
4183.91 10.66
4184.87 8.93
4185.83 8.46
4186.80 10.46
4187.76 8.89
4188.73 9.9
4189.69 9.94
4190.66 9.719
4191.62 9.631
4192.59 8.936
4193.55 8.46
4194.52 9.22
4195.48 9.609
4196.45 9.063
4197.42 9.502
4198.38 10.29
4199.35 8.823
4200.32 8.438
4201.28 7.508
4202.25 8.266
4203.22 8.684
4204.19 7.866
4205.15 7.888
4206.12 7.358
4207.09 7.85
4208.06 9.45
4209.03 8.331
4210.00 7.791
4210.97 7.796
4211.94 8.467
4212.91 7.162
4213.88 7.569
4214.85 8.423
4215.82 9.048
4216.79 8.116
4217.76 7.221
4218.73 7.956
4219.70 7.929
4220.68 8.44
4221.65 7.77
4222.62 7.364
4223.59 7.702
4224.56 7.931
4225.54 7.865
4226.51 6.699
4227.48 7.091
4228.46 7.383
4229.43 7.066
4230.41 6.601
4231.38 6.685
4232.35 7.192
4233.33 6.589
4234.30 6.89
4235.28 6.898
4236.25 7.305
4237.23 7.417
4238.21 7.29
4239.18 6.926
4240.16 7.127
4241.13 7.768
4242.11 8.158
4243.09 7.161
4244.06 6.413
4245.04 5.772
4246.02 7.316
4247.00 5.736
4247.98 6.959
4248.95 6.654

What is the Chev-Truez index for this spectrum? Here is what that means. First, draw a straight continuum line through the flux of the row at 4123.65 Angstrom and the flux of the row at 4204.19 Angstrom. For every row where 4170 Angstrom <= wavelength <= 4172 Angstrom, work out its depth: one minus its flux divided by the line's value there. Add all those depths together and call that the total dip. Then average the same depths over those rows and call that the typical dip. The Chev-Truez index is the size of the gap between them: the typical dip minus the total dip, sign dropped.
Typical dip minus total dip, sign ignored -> 0.11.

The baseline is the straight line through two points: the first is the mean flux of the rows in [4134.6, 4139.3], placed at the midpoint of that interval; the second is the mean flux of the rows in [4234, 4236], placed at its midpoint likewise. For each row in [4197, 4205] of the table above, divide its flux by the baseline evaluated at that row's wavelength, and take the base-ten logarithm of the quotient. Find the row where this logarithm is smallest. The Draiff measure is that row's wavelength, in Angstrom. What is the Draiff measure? 4201.28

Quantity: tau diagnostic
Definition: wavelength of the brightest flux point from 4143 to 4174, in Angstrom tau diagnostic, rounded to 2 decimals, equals 4146.50 Angstrom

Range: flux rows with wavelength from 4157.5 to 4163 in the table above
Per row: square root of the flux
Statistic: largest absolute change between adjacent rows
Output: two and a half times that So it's 0.63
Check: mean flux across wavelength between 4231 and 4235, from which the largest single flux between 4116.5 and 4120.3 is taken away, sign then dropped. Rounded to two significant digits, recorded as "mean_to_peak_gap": 10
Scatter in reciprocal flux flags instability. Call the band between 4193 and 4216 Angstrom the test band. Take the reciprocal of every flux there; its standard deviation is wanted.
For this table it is 0.011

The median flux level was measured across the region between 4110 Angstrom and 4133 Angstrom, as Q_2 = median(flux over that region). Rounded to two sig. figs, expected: 16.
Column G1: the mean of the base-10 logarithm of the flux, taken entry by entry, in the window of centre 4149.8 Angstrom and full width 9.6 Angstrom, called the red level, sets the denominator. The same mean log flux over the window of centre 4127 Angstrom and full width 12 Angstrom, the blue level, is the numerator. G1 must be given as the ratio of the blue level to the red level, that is 1.06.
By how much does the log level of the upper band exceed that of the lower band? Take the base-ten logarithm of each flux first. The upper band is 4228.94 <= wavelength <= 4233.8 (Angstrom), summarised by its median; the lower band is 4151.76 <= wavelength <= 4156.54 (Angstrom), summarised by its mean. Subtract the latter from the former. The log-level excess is -0.27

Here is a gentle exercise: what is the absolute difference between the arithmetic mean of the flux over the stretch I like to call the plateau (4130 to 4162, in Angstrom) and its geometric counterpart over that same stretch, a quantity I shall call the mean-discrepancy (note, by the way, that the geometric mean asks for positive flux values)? 0.042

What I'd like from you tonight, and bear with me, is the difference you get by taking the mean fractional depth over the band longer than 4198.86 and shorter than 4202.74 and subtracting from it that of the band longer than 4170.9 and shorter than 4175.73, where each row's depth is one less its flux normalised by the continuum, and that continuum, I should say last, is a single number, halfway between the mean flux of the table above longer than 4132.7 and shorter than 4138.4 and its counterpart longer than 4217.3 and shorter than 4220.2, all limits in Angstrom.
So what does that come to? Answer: 0.19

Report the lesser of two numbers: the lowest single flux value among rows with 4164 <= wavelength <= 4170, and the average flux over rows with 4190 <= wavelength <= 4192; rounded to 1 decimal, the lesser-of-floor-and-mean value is 9.7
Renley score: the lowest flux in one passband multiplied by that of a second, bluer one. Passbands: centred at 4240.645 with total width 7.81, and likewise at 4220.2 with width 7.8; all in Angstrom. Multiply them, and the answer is 46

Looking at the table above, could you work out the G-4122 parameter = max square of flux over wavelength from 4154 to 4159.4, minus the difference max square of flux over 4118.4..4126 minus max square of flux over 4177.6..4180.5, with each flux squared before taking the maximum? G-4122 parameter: 16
